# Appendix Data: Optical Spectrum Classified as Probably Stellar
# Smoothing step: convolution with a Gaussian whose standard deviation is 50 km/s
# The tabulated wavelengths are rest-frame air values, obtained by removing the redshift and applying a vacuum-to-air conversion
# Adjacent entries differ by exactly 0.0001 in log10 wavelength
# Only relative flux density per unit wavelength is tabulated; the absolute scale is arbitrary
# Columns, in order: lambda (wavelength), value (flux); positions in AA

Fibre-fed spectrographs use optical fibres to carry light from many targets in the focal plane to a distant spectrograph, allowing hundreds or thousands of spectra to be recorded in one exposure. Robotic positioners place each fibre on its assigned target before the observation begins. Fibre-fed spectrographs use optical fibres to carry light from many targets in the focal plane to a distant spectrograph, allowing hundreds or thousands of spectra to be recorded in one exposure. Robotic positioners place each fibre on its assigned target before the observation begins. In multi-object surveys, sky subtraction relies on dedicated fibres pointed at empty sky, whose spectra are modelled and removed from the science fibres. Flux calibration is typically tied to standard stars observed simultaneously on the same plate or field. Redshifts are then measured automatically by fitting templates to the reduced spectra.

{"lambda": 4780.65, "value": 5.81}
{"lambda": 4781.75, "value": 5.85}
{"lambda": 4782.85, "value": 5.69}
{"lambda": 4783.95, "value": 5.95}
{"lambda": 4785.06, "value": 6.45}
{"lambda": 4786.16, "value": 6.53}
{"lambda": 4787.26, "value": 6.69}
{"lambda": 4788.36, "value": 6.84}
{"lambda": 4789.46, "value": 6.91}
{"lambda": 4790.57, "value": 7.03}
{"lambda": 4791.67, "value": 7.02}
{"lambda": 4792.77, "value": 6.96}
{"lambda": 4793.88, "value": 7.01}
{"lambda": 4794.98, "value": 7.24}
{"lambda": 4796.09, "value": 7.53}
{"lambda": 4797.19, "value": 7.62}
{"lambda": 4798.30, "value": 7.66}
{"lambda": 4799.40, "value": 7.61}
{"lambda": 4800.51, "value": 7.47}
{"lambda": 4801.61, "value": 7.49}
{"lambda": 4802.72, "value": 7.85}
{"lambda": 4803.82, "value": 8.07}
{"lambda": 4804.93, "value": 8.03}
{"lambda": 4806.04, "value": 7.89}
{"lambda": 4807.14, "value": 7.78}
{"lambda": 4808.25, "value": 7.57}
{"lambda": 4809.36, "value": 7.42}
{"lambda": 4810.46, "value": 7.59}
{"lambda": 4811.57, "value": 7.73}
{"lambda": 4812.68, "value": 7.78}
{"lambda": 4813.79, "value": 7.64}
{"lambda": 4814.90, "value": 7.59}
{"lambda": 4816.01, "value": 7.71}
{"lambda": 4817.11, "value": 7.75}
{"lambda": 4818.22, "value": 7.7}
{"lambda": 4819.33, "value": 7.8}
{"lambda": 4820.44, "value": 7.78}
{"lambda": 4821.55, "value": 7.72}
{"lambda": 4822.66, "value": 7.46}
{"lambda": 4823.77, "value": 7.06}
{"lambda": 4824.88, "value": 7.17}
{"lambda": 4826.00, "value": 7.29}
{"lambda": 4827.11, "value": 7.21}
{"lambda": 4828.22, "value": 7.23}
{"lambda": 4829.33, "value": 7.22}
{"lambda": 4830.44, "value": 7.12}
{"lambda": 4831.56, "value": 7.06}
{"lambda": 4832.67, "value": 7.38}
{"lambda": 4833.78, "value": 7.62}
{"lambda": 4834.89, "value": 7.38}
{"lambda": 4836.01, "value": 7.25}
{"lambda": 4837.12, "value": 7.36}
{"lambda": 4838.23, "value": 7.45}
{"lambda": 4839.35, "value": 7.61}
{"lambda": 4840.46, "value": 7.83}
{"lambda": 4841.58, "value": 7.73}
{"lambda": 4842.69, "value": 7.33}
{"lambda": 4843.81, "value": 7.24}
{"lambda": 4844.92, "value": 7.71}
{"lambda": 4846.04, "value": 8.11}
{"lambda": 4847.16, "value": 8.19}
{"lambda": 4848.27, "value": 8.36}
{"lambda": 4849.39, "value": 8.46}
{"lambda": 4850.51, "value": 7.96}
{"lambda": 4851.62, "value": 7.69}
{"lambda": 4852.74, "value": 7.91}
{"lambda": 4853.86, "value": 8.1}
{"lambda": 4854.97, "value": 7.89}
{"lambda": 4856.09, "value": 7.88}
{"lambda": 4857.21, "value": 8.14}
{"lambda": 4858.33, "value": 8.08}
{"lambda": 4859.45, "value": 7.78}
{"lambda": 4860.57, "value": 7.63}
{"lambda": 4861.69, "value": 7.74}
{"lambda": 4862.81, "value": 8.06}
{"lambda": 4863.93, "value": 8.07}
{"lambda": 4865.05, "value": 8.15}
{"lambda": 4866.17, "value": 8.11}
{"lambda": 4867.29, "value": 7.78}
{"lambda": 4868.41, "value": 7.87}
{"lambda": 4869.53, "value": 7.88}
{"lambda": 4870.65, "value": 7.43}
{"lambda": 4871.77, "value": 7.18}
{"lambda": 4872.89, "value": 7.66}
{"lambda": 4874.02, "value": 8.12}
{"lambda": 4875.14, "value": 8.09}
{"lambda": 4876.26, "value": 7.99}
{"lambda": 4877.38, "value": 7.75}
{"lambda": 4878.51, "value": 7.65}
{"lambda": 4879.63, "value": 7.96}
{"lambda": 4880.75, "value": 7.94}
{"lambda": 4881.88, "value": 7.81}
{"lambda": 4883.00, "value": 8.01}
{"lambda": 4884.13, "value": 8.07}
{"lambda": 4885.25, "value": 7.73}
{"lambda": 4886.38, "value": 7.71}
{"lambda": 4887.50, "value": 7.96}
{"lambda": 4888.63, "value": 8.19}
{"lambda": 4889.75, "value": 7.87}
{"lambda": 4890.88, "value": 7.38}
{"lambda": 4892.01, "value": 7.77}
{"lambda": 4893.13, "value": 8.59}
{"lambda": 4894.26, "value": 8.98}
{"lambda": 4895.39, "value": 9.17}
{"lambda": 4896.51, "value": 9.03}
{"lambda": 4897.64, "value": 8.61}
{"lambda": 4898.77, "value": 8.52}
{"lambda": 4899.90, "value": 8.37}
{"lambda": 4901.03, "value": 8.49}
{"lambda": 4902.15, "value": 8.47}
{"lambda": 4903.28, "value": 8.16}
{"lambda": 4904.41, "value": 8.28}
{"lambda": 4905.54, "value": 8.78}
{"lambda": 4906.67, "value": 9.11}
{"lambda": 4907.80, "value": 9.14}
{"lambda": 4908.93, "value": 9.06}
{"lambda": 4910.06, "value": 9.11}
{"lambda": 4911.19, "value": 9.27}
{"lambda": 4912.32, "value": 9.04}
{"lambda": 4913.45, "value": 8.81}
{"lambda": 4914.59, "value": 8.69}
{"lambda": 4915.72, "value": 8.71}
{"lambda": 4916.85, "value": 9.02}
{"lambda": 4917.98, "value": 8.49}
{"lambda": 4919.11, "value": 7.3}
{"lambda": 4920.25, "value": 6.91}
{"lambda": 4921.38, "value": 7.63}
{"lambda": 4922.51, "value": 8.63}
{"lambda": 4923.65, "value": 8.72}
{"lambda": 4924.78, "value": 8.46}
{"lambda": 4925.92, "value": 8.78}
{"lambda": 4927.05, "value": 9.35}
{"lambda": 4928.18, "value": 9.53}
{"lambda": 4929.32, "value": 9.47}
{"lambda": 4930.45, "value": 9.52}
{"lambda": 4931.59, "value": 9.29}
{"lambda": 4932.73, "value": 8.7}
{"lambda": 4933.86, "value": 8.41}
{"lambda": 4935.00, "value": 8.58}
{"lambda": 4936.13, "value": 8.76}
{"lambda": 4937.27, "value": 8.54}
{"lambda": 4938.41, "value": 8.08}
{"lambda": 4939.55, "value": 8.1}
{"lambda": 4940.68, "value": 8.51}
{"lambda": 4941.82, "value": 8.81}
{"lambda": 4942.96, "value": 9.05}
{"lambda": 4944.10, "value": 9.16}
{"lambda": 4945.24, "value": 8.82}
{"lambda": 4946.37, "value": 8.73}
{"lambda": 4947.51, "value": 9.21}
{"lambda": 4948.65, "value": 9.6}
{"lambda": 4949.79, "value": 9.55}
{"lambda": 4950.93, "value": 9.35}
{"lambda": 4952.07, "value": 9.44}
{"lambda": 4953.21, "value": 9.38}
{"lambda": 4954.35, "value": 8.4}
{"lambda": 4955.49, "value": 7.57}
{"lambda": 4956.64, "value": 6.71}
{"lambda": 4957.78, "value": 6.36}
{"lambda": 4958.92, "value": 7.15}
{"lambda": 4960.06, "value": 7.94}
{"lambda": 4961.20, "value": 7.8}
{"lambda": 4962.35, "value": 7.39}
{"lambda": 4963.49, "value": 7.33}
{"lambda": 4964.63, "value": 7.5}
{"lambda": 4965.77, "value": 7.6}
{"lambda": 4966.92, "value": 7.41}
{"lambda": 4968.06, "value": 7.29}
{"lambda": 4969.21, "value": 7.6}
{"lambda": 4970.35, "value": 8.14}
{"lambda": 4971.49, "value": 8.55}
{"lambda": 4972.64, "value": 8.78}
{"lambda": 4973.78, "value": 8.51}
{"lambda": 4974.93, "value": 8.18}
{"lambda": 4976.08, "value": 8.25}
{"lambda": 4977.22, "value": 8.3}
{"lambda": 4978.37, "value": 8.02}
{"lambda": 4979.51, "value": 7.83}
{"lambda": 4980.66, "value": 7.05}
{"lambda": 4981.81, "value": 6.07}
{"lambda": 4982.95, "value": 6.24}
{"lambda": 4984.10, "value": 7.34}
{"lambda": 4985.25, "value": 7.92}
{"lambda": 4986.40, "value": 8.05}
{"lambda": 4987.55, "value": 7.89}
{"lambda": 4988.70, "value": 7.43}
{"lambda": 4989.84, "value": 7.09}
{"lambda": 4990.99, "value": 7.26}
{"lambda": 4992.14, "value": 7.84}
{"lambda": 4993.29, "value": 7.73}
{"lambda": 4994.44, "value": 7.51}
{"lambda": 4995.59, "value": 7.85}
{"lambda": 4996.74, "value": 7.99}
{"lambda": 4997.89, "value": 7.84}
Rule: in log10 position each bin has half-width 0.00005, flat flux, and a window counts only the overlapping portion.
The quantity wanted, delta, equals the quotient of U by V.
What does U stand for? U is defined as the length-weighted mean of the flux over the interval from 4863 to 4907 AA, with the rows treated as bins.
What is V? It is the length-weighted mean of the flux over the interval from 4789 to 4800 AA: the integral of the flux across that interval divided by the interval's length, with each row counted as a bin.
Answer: 1.12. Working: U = 8.1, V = 7.26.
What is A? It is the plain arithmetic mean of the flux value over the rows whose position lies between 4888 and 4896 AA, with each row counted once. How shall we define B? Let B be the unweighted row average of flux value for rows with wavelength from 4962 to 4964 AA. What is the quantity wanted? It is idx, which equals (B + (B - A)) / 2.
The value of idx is 3.2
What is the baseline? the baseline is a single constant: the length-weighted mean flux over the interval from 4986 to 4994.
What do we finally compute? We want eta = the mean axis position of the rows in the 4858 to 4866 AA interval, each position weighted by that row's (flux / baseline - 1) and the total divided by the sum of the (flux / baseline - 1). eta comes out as 4862.3 AA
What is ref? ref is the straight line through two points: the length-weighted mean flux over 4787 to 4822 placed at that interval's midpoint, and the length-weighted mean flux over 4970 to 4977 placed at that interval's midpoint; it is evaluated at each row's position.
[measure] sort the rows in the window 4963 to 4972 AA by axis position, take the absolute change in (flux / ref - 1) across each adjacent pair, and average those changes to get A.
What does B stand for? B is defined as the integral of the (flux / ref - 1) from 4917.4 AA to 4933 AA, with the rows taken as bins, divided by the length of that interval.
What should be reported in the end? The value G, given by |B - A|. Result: 0.027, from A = 0.031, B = 0.06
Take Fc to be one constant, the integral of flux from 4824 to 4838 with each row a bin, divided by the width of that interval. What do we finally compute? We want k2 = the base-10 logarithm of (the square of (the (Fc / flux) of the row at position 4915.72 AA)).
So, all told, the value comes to -0.16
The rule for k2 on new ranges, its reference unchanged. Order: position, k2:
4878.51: -0.04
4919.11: 0.00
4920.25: 0.04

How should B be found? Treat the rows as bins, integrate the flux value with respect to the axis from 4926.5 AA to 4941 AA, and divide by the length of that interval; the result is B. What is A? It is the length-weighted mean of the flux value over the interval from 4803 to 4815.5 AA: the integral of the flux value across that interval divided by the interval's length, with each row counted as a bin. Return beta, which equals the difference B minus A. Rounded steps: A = 7.74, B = 8.8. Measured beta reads 1.1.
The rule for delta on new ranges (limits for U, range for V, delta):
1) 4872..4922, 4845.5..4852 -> 1.02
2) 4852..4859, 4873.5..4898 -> 0.98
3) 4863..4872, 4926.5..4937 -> 0.87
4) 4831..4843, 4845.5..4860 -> 0.93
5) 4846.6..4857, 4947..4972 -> 1.00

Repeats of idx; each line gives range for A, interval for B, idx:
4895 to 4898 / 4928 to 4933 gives 4.8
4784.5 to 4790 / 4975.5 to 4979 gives 4.8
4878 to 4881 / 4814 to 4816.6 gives 3.7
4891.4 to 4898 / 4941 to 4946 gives 4.6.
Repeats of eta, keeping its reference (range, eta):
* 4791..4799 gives 4793.1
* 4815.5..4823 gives 4818.1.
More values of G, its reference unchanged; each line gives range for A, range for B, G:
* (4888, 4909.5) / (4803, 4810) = 0.000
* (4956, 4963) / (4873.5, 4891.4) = 0.065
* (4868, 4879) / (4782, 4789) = 0.176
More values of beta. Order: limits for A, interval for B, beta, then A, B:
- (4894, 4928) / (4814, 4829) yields -1.1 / 8.64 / 7.5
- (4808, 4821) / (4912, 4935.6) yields 1.0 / 7.68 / 8.7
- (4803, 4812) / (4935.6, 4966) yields 0.6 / 7.77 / 8.3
